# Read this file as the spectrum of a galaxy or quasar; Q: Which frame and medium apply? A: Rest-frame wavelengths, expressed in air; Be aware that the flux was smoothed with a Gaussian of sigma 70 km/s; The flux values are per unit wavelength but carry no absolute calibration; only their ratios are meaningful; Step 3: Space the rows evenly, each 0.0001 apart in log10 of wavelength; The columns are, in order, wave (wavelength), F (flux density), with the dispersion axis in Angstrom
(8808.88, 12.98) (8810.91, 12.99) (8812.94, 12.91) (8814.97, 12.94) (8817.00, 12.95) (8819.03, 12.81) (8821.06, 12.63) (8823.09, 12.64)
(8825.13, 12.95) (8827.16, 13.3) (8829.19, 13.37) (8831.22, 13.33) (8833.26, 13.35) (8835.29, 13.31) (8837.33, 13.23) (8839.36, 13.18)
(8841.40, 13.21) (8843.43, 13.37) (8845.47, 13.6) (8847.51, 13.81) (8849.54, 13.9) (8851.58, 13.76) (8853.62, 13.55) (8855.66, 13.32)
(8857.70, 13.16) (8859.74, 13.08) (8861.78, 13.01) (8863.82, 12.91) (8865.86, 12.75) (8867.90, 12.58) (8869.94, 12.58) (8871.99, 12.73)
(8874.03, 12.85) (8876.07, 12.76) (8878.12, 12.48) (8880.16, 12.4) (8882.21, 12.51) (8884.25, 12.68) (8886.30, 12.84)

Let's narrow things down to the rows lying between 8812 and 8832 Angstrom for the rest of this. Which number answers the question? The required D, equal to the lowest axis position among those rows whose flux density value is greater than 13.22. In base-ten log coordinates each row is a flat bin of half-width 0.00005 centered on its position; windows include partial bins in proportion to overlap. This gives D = 8827.16 Angstrom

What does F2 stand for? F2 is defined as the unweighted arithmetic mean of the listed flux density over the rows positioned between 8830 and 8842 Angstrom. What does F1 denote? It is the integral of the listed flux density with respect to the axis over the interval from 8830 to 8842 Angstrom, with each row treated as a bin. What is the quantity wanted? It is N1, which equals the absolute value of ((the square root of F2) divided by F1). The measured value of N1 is 0.0229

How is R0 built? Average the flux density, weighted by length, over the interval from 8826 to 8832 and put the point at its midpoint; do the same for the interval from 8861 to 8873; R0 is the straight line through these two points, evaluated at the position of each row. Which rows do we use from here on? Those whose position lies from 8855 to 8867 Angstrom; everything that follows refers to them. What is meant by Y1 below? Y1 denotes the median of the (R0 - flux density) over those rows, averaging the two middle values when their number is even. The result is -0.2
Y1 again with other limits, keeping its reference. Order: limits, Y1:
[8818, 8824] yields 0.8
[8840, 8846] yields -0.3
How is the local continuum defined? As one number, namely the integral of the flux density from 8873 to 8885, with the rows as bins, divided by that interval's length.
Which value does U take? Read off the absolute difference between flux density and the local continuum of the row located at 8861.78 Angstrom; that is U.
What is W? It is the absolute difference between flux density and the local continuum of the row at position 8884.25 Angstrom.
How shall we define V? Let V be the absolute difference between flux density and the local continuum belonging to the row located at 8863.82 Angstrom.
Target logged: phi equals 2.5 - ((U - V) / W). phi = 0.9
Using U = 0.39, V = 0.3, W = 0.1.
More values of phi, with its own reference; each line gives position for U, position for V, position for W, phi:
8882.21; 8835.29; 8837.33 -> 3.5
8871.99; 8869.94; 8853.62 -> 2.4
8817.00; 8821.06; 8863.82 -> 1.4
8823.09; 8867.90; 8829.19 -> 2.5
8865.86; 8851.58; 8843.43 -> 3.8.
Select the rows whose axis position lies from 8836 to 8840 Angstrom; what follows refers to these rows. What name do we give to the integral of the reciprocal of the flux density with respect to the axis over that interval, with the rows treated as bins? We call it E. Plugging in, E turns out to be 0.303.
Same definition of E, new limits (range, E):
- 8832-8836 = 0.300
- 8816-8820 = 0.311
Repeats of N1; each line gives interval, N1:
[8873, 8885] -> 0.0235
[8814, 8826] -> 0.0233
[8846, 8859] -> 0.0209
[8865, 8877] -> 0.0234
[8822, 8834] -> 0.0230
